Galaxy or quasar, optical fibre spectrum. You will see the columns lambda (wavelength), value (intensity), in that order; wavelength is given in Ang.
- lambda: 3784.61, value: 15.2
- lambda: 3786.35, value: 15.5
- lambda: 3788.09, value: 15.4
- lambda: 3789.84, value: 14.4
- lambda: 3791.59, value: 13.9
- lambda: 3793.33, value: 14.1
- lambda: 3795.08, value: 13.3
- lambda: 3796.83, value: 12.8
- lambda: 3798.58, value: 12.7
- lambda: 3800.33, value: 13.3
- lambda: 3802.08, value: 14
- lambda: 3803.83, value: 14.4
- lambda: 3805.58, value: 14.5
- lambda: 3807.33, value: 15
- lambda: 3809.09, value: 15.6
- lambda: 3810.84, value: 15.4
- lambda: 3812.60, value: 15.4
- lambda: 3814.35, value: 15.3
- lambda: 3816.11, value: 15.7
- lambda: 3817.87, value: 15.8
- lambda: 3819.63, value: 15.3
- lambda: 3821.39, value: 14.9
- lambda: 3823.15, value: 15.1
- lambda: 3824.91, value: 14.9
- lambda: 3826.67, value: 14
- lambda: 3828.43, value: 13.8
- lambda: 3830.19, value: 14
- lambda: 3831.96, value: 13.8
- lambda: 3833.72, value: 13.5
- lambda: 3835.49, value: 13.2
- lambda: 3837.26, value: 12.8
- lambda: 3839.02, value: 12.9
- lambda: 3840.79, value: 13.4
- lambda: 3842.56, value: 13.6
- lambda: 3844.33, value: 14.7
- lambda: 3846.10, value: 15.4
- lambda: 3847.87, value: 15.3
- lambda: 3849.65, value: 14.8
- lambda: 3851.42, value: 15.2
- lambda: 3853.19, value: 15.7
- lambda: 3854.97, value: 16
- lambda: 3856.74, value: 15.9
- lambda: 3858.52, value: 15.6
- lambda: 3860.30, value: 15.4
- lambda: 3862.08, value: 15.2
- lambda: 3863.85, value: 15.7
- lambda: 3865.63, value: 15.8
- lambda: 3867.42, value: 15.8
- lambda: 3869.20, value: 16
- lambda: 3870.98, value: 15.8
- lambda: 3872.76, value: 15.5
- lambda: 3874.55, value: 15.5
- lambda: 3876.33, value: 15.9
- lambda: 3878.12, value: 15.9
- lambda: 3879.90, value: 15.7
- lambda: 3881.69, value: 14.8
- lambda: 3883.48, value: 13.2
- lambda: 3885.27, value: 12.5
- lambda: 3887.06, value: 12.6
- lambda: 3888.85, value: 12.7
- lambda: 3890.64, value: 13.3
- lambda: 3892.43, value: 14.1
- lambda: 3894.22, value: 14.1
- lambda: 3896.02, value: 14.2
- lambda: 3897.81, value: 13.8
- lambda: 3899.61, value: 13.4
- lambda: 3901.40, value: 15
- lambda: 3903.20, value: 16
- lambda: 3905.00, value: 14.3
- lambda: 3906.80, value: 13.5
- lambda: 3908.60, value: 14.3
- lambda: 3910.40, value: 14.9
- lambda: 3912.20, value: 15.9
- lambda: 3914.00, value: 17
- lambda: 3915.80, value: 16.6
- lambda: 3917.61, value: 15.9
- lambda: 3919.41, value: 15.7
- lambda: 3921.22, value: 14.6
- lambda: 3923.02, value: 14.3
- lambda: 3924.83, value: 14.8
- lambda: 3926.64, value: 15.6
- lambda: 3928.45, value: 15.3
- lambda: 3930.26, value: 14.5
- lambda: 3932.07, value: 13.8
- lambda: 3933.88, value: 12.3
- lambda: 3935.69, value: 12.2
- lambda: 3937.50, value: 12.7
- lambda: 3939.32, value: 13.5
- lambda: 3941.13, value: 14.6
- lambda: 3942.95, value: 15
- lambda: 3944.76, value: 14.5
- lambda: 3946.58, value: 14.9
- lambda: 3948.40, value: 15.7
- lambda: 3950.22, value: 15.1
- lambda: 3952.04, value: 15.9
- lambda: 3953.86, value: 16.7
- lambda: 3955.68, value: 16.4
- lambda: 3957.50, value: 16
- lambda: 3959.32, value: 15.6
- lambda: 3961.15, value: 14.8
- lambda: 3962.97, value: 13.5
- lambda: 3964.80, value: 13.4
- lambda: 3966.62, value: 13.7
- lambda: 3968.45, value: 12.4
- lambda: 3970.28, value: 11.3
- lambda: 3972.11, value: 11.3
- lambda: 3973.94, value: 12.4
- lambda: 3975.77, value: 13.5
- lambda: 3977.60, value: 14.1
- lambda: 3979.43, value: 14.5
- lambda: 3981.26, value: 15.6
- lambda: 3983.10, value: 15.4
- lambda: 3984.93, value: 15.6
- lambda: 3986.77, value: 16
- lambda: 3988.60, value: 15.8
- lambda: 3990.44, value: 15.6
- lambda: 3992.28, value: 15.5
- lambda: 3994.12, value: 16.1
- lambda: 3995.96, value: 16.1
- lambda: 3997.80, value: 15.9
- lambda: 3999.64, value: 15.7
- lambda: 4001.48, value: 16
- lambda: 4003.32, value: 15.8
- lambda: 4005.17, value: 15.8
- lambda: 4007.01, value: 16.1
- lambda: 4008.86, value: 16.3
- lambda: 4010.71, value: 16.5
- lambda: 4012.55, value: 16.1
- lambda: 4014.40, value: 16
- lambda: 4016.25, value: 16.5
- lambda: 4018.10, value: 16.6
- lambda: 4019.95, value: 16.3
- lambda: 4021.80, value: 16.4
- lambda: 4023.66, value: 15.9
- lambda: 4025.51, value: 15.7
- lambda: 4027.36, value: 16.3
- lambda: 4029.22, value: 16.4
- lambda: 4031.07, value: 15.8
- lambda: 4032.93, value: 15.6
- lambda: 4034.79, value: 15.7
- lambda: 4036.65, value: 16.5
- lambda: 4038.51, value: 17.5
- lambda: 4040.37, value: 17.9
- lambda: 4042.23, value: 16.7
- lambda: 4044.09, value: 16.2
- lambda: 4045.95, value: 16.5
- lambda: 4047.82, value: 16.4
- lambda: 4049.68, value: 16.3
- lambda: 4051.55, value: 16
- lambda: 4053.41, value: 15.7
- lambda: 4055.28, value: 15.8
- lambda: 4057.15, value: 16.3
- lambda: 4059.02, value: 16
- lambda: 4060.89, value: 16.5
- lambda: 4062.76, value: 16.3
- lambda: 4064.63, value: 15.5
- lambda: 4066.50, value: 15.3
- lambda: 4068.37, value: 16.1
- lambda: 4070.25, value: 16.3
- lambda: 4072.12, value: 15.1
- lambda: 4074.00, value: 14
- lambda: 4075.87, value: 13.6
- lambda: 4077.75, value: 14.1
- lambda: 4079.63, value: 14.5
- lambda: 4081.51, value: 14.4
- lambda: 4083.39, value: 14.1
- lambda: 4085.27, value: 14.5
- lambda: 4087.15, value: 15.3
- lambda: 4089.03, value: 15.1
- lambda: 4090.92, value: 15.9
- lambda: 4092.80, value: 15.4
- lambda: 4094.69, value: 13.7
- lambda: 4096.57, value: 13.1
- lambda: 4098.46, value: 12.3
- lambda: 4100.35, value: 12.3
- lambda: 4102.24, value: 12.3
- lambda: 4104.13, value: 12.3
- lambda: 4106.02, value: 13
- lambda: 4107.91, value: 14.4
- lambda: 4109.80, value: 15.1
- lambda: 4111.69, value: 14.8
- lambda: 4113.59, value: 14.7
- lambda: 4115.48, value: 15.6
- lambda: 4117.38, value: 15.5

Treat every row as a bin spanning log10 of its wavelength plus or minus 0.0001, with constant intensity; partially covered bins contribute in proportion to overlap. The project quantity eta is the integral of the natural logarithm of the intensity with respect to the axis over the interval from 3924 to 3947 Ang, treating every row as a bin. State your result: 61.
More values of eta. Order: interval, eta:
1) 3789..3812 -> 61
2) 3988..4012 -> 66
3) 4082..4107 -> 66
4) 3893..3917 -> 65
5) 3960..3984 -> 62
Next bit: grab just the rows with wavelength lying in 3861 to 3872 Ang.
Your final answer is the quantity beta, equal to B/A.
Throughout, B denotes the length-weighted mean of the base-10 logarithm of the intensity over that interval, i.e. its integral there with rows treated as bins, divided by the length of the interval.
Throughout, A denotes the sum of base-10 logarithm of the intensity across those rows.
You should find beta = 0.167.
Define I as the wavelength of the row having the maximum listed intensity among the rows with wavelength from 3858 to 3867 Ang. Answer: 3865.63 Ang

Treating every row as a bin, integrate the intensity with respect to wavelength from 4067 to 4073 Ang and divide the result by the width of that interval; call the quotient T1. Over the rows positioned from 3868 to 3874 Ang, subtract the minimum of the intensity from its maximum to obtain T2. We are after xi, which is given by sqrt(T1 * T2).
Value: 2.8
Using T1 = 15.8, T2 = 0.5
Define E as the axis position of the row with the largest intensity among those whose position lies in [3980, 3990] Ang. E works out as 3986.77 Ang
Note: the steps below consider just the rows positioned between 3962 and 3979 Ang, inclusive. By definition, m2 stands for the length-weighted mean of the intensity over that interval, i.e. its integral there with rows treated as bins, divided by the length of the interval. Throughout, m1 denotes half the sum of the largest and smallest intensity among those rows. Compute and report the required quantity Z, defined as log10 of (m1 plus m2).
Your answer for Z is 1.41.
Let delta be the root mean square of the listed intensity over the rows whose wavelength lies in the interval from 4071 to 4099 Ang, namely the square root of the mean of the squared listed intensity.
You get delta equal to 14.4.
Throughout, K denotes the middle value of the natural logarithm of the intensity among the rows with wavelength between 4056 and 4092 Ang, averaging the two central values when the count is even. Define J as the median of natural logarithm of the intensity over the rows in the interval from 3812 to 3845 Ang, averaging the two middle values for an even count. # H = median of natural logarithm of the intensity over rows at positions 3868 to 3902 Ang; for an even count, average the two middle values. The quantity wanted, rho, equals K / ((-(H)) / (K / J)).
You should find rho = -1.06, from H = 2.65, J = 2.64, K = 2.73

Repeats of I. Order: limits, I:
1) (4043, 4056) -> 4045.95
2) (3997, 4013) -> 4010.71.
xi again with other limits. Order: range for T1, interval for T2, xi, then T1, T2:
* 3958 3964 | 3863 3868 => 1.2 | 14.7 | 0.1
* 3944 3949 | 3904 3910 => 3.5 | 15.0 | 0.8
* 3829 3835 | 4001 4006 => 1.7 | 13.7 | 0.2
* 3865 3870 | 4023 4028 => 3.1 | 15.8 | 0.6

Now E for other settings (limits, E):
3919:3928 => 3919.41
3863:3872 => 3869.20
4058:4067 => 4060.89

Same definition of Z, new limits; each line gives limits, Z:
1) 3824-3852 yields 1.45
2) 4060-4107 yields 1.46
